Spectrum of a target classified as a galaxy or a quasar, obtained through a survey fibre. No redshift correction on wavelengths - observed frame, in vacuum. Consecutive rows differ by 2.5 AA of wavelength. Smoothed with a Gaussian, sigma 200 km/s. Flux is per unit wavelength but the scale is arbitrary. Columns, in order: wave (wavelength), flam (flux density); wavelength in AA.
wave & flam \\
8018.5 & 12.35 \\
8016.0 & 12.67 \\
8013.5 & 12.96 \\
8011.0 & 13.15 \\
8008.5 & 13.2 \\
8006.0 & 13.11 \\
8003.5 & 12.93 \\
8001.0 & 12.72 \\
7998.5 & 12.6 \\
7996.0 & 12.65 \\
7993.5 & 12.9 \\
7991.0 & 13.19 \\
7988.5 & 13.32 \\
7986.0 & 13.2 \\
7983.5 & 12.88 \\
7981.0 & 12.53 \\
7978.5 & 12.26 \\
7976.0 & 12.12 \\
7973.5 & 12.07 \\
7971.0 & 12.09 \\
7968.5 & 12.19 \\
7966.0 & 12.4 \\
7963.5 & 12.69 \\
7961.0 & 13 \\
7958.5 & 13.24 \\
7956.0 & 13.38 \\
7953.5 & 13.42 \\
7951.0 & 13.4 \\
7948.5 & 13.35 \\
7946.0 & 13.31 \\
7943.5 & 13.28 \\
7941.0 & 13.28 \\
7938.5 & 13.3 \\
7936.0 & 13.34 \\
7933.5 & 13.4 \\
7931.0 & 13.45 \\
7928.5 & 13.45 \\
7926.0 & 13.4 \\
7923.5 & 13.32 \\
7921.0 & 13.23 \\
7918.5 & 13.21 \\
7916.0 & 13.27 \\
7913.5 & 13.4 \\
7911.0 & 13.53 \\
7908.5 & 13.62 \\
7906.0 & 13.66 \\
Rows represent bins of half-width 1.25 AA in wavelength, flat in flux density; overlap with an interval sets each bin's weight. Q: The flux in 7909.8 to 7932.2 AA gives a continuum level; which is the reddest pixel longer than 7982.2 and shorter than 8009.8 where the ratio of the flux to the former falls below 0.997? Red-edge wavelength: 8008.5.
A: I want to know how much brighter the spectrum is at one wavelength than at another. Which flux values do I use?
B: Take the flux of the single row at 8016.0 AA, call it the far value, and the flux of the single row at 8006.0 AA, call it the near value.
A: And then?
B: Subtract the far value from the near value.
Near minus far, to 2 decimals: 0.44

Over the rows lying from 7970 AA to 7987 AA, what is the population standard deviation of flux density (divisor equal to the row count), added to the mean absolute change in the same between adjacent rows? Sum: 0.60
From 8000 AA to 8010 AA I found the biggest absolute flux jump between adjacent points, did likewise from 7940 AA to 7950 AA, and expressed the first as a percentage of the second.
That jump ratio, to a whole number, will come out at 525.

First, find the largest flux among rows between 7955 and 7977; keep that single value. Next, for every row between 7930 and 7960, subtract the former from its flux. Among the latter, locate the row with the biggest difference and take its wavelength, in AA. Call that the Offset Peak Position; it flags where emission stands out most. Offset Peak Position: 7931.0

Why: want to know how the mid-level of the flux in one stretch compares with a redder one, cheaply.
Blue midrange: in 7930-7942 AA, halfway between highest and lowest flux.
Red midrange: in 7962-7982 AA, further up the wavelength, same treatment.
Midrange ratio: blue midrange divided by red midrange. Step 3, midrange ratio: 1.08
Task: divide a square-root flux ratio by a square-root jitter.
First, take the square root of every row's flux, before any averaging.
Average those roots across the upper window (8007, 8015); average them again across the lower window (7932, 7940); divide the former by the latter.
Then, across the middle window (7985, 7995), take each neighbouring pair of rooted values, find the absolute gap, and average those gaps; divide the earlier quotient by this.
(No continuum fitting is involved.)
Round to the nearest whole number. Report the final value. 40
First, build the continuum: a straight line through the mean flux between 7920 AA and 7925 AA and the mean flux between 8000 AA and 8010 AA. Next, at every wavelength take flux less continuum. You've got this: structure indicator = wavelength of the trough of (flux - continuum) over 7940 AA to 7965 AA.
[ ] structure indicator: 7963.5 AA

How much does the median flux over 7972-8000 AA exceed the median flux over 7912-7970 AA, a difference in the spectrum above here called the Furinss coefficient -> -0.66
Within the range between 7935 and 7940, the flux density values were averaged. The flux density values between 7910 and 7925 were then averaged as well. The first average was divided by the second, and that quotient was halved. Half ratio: 0.500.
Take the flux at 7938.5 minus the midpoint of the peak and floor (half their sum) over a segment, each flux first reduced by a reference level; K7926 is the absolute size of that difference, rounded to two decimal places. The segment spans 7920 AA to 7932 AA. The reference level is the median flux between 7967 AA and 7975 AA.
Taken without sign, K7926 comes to 0.04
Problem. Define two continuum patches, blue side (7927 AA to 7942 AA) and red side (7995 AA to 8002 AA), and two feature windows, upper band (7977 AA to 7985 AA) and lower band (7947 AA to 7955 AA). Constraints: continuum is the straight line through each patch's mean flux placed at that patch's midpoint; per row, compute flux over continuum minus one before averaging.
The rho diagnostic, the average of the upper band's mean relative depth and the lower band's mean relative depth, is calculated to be -0.004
